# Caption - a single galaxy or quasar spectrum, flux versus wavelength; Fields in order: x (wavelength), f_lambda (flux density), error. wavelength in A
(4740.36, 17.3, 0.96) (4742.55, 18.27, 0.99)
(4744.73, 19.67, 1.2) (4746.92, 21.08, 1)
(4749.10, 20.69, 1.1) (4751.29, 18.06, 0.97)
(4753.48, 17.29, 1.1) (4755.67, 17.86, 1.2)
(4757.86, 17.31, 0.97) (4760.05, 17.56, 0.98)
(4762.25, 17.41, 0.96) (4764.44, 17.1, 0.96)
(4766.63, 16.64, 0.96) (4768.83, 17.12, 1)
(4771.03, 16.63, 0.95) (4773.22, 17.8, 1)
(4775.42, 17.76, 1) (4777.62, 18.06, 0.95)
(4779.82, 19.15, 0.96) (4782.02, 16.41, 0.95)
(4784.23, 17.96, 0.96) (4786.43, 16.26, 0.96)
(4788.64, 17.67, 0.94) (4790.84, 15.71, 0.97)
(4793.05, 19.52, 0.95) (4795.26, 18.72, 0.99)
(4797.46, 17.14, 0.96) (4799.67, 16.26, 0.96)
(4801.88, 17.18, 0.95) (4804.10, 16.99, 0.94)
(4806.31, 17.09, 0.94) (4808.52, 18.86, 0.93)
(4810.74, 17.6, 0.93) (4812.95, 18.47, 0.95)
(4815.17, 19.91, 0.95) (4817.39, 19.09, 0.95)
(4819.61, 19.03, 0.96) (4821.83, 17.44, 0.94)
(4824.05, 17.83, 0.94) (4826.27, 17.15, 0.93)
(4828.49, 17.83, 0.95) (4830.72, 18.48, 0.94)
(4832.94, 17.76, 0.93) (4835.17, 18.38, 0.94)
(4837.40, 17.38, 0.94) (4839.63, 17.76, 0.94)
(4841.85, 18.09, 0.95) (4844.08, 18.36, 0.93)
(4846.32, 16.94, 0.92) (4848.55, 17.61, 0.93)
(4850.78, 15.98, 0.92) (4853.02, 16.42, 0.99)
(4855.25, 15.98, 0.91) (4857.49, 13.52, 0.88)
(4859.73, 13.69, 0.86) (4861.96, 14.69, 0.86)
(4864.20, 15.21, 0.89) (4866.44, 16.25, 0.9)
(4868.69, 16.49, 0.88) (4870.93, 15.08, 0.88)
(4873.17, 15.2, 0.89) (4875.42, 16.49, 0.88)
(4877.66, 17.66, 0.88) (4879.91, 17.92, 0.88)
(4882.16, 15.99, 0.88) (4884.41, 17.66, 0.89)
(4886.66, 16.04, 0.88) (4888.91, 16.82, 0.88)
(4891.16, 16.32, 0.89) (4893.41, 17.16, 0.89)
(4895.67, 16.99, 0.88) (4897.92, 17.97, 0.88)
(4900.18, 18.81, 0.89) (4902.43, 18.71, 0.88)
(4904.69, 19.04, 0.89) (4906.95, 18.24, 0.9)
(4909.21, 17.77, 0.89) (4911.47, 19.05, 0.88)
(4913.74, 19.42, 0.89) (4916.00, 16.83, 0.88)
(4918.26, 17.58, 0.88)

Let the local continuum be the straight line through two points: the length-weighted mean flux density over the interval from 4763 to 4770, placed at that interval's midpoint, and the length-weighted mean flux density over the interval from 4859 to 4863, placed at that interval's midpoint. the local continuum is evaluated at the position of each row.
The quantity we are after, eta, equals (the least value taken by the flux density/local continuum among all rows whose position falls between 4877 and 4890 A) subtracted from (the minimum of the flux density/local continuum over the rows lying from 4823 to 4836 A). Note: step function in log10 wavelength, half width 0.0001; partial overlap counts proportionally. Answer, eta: -0.047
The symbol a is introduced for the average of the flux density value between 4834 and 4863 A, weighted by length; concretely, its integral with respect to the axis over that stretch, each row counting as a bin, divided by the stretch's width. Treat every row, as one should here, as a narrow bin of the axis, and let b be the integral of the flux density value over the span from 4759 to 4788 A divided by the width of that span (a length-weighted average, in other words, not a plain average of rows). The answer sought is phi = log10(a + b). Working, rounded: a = 16.5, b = 17.4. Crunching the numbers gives 1.53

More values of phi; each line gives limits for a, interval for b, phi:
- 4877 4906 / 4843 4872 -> 1.52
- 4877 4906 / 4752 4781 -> 1.54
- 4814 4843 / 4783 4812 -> 1.55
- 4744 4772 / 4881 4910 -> 1.55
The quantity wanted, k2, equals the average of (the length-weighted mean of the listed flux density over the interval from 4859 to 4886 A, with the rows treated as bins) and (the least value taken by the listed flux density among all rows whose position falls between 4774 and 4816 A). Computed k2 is 15.9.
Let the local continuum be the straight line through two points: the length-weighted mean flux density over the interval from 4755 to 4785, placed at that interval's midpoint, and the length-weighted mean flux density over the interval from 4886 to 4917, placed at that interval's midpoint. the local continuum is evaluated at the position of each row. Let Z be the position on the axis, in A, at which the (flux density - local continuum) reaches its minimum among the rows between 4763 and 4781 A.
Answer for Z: 4771.03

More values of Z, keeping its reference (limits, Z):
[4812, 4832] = 4826.27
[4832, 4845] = 4837.40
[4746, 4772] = 4771.03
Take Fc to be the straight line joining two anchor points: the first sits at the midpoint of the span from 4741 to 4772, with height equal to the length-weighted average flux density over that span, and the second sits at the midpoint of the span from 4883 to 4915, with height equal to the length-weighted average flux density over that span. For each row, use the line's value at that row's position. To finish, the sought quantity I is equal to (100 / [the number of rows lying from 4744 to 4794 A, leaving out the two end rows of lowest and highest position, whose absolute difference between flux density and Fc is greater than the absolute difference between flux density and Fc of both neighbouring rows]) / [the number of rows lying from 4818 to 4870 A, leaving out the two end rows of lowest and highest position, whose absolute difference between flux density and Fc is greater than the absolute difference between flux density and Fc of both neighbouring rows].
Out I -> 1.85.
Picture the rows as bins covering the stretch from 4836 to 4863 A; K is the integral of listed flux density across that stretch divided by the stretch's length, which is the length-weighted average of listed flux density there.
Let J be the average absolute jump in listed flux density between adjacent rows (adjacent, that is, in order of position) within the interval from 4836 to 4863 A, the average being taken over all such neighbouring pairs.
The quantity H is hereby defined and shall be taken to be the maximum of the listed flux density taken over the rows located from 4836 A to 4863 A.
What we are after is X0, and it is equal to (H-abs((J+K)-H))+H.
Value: 36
